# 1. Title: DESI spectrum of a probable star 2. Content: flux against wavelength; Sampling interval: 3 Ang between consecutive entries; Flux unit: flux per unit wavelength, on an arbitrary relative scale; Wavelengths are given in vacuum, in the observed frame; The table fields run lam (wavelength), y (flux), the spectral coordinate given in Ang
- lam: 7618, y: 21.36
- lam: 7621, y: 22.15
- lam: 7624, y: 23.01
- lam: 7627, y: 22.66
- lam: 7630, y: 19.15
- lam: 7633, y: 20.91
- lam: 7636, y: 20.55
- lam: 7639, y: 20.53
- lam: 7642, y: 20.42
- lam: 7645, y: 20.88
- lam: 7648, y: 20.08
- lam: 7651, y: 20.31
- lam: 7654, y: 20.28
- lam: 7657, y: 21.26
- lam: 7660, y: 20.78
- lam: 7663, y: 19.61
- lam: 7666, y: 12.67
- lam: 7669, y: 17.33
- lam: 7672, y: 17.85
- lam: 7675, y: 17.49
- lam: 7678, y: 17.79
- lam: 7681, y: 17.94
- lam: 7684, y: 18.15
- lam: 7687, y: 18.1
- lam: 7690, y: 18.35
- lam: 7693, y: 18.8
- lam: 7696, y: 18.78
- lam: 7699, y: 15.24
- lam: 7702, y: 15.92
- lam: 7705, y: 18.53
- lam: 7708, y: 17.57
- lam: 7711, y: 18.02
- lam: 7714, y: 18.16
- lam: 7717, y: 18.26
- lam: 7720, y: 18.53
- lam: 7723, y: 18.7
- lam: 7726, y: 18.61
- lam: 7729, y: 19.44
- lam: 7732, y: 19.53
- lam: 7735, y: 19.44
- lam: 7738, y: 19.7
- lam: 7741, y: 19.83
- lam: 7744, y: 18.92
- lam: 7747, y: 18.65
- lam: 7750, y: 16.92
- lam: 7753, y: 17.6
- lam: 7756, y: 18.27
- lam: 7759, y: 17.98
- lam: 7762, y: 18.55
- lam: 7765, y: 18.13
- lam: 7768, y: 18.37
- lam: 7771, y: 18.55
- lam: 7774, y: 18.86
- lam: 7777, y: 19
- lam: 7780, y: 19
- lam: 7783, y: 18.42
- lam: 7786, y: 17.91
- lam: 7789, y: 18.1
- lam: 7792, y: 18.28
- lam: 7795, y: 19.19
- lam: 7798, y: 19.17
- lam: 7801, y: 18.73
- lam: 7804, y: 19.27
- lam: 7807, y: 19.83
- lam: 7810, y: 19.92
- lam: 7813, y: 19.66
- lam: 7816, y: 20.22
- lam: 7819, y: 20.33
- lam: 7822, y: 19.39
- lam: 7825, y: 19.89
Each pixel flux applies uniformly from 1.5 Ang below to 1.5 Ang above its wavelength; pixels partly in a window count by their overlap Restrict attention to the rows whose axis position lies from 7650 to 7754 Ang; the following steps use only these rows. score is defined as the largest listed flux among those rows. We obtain 21.26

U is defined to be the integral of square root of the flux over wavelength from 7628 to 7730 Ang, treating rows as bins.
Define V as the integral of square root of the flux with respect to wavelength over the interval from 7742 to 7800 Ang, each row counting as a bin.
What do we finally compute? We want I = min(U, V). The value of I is 249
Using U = 440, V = 249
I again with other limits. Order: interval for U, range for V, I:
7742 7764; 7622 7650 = 94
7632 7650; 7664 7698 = 82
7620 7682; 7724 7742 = 79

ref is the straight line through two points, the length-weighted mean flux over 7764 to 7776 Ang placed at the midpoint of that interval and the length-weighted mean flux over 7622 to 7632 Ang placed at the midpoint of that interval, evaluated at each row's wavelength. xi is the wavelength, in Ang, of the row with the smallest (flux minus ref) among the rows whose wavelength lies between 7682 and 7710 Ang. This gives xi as 7699 Ang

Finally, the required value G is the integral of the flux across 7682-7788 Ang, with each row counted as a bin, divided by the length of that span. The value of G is 18.4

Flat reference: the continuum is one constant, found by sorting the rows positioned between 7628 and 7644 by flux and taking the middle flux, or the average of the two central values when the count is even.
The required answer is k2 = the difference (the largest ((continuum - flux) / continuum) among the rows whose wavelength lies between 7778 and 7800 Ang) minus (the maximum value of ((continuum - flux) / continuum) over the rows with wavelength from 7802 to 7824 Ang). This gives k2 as 0.07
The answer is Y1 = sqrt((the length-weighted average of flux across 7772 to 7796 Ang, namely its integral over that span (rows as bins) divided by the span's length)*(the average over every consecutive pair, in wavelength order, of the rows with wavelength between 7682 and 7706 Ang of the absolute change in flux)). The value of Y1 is 4.5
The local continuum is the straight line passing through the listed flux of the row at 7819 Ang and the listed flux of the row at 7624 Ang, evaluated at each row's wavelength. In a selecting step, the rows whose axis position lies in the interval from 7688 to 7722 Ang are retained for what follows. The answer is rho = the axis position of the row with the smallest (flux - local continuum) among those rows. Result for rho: 7699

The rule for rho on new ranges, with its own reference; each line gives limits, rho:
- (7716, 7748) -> 7717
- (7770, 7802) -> 7786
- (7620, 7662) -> 7630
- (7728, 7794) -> 7750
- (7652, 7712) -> 7666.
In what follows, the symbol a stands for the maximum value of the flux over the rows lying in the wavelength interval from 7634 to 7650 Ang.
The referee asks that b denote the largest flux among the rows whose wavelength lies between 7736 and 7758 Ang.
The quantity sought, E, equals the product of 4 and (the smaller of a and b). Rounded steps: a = 20.88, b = 19.83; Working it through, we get 79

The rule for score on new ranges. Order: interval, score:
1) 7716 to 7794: 19.83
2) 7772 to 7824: 20.33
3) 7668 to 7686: 18.15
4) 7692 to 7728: 18.8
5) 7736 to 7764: 19.83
